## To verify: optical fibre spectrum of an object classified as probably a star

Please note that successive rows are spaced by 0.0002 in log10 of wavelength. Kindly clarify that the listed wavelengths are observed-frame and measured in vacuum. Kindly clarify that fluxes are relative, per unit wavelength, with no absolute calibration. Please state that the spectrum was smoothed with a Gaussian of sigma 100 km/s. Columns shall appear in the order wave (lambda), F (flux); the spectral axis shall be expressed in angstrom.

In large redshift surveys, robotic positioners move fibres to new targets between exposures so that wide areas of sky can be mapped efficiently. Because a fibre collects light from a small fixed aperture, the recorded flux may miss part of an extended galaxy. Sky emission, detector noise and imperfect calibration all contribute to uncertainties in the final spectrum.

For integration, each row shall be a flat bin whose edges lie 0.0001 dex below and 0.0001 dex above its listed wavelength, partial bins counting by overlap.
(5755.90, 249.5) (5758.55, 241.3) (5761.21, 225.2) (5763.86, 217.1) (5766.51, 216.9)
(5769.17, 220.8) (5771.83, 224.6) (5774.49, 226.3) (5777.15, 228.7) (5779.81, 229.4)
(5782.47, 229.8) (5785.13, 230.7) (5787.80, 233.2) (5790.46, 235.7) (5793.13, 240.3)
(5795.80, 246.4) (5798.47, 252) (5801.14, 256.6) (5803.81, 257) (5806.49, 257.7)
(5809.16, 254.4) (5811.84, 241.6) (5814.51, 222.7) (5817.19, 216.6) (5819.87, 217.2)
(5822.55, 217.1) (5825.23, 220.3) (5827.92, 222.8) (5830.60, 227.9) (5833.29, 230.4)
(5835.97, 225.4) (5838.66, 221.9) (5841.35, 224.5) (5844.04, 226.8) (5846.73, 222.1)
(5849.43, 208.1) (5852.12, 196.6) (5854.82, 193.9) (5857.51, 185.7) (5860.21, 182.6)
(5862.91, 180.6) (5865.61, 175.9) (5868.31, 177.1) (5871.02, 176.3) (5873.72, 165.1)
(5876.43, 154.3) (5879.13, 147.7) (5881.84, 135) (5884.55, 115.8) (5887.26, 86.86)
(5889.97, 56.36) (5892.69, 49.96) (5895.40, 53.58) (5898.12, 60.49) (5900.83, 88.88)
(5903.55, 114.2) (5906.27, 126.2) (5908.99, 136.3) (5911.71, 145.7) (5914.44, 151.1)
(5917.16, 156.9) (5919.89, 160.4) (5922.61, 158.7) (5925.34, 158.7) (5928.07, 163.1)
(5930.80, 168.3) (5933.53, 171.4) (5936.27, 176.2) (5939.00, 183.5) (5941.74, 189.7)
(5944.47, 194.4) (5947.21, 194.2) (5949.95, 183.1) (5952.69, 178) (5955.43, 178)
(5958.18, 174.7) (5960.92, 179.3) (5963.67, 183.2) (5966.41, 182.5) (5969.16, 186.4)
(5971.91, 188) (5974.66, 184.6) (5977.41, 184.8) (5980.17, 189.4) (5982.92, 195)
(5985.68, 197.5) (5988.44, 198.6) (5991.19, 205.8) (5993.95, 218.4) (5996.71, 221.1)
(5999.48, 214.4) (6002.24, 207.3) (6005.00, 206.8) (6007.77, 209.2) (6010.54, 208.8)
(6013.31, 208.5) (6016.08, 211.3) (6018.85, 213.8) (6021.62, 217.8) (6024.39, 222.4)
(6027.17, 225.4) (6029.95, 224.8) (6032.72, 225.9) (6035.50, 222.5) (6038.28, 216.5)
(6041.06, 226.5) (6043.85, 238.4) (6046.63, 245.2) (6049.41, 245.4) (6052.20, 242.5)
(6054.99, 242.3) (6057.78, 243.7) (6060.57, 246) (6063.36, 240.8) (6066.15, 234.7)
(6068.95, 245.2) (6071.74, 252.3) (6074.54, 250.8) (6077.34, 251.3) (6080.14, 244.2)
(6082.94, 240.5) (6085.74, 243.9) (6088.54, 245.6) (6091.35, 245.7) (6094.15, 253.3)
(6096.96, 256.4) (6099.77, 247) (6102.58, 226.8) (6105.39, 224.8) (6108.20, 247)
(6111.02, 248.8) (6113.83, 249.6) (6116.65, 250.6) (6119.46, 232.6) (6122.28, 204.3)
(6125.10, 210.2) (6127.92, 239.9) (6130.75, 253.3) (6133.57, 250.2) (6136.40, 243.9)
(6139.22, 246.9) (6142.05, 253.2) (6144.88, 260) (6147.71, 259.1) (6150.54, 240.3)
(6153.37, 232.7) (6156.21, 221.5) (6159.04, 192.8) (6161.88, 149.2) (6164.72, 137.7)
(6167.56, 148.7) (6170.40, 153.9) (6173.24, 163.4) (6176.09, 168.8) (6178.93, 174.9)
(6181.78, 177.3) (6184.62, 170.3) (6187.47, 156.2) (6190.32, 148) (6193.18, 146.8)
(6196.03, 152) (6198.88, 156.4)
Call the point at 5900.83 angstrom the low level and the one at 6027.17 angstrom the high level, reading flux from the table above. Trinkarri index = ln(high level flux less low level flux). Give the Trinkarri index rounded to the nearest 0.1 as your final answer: 4.9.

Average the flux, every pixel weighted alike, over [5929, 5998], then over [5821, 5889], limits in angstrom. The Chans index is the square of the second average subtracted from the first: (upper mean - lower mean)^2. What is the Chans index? 0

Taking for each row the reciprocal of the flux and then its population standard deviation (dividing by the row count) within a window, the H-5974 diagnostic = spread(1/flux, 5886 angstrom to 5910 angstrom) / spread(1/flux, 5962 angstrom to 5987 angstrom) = 34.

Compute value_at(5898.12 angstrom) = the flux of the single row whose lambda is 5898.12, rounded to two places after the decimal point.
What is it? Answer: 60.49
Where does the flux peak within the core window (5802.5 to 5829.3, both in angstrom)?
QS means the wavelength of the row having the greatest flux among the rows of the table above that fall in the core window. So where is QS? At 5806.49 angstrom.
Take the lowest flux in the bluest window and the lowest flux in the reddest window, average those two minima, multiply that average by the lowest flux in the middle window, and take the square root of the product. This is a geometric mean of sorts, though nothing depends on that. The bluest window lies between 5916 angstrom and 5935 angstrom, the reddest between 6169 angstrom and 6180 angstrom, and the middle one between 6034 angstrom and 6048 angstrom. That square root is 183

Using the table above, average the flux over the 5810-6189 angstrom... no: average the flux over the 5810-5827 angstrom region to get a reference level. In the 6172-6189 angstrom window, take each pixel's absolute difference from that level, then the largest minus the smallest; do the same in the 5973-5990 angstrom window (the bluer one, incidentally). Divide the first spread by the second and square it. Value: 2.3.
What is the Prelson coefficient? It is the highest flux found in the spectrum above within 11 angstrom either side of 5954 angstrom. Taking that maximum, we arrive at 194.4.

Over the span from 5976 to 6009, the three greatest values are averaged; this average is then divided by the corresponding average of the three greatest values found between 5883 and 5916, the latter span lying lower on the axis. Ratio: 1.51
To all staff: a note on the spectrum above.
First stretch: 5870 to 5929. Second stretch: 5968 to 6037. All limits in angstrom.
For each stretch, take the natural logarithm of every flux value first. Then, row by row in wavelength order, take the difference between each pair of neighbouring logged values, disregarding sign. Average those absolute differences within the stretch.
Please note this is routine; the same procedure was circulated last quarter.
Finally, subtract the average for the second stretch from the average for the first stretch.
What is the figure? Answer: 0.10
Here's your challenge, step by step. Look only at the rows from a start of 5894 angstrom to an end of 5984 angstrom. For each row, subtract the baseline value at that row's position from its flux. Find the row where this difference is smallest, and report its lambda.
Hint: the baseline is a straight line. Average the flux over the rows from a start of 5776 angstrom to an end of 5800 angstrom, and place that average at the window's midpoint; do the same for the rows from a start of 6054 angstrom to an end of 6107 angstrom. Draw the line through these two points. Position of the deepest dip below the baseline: 5895.40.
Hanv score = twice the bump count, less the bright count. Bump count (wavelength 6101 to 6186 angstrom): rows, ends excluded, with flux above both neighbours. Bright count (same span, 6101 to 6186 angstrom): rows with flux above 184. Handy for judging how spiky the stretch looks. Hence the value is -13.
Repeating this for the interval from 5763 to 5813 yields -17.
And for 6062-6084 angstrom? -4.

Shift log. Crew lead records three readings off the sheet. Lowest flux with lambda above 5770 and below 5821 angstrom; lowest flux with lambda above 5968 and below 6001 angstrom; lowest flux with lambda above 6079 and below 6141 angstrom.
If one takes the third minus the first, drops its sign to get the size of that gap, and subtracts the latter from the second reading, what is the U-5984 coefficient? 172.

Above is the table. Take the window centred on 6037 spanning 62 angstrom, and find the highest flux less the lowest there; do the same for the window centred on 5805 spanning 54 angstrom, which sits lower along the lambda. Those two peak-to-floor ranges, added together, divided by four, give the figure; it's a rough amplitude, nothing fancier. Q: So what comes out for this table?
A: 20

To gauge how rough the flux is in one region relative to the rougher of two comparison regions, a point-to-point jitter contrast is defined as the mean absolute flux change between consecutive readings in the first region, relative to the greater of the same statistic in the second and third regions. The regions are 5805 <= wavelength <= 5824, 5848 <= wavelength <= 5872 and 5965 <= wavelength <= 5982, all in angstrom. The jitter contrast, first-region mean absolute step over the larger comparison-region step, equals 1.6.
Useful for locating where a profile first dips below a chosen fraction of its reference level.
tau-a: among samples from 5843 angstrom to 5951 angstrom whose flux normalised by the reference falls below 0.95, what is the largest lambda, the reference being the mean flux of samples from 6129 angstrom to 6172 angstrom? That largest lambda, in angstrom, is 5949.95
